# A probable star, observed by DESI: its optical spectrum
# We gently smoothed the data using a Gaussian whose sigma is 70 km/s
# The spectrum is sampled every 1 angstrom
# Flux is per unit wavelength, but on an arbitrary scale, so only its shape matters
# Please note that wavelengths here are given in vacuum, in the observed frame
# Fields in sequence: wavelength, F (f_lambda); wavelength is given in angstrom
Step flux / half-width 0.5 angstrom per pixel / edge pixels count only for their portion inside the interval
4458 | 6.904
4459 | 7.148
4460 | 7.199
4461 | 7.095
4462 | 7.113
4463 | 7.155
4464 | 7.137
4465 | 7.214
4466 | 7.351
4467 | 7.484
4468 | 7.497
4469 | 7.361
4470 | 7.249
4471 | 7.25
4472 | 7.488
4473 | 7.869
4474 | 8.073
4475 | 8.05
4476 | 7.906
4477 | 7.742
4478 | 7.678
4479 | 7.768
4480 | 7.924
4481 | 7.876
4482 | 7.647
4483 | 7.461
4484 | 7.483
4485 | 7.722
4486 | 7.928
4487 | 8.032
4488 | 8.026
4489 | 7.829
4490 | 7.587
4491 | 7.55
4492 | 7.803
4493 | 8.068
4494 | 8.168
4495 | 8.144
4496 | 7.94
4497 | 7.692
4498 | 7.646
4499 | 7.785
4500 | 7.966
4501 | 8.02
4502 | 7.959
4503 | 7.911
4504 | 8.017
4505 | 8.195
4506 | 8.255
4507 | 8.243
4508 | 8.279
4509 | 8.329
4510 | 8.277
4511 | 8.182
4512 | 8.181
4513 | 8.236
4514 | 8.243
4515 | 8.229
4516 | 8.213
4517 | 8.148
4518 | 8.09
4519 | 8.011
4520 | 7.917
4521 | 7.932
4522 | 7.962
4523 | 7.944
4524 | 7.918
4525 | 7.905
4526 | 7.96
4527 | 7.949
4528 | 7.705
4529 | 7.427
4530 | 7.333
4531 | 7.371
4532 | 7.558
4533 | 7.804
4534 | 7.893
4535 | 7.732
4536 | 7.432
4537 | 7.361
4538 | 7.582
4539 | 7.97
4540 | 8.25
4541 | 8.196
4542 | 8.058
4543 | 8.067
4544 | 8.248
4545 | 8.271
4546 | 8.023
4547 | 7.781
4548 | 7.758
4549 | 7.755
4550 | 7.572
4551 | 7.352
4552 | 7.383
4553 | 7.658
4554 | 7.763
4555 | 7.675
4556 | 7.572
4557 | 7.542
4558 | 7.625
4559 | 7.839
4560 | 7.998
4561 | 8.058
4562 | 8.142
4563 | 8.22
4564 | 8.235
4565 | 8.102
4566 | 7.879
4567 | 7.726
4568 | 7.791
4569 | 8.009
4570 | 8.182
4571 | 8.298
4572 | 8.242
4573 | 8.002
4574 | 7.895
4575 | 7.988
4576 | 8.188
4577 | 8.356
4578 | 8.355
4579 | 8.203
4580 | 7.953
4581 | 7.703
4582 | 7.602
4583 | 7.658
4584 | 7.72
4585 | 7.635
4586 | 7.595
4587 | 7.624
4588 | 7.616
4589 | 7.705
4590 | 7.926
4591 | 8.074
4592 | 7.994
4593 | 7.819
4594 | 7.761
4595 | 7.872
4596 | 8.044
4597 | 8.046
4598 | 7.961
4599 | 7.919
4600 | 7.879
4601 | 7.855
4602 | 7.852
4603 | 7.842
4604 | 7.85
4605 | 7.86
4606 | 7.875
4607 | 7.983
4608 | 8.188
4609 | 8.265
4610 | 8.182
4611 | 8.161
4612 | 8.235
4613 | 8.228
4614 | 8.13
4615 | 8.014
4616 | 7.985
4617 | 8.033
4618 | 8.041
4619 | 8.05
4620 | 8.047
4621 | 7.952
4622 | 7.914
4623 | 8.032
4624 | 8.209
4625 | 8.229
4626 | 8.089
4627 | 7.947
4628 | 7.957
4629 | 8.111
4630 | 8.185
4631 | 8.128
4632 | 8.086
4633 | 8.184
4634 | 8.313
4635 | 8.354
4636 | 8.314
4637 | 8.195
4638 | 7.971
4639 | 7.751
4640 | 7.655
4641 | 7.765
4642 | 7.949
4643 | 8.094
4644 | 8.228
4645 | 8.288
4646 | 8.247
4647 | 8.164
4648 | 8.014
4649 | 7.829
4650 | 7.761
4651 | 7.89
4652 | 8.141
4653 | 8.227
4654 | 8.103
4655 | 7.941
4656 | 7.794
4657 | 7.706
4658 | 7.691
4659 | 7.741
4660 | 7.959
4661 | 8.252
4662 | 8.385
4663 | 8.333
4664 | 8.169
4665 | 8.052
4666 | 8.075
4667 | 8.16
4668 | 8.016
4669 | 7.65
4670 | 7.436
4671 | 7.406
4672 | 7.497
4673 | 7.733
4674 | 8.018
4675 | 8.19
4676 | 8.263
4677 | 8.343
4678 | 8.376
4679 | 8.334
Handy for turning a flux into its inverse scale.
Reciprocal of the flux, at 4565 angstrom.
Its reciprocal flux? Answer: 0.123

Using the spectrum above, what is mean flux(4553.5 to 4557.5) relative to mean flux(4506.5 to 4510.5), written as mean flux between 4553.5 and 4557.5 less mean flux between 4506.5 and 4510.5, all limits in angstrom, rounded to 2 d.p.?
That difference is -0.64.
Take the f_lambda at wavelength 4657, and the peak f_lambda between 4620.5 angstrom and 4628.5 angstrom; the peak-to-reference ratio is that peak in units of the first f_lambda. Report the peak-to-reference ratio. 1.07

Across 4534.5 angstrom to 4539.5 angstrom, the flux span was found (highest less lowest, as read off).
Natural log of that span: -0.50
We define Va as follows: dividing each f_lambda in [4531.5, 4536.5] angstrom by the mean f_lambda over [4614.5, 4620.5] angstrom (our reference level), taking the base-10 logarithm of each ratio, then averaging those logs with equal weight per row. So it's -0.019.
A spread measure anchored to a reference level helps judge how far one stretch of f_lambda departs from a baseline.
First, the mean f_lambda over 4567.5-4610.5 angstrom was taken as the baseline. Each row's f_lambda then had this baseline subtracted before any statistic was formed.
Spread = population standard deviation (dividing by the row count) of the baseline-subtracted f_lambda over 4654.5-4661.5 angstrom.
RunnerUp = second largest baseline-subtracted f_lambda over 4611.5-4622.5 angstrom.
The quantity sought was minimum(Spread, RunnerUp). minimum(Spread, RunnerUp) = 0.19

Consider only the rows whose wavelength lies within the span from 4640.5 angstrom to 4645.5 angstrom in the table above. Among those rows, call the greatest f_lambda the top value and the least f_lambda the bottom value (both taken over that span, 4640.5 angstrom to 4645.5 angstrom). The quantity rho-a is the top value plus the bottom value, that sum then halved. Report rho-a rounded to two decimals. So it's 8.03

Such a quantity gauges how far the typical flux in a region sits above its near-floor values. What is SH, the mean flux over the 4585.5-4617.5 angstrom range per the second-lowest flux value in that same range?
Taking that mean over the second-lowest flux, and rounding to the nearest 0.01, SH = 1.04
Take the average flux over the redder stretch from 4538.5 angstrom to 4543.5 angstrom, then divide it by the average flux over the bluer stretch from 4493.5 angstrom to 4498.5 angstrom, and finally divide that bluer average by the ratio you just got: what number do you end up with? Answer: 7.7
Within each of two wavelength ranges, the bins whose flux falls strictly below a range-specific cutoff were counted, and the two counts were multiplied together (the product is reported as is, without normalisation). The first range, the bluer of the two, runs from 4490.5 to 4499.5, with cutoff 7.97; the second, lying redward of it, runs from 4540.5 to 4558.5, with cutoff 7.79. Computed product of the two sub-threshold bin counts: 72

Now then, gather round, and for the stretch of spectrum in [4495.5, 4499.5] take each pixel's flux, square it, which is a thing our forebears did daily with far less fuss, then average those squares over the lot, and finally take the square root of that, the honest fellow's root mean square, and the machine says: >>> 7.77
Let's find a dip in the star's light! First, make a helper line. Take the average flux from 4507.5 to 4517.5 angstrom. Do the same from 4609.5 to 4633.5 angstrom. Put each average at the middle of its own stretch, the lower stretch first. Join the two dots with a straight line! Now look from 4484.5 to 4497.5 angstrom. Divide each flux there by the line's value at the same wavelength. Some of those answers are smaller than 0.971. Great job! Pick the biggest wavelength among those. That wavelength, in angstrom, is 4497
